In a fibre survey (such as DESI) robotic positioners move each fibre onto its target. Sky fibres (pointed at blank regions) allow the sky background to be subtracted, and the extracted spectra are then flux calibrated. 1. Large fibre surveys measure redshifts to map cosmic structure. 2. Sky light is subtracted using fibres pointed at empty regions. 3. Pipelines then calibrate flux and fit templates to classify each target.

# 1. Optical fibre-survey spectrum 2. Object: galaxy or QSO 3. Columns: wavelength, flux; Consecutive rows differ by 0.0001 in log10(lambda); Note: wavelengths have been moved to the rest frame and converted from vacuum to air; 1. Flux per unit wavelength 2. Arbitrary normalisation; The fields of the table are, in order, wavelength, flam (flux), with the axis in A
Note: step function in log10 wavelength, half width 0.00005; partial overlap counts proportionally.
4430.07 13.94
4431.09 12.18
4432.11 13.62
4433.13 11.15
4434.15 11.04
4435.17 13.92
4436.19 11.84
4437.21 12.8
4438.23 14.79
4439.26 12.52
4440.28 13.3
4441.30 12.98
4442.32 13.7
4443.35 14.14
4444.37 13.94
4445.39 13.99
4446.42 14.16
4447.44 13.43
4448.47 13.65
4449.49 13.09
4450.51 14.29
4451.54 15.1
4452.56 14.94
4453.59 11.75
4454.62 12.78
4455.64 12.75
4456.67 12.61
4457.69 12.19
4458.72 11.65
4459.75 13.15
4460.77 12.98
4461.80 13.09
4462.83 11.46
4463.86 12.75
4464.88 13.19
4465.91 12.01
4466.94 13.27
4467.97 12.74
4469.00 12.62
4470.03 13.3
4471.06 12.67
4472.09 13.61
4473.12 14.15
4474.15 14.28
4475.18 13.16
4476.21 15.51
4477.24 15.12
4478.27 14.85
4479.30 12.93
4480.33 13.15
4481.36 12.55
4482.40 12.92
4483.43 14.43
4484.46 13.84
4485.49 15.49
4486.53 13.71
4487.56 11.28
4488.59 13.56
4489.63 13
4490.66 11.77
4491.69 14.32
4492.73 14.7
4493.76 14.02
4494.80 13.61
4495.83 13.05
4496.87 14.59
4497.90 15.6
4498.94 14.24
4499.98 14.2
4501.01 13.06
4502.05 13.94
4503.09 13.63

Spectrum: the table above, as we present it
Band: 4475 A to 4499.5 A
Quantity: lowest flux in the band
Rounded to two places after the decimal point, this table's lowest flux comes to 11.28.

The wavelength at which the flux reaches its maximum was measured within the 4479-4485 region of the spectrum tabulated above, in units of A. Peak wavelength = 4483.43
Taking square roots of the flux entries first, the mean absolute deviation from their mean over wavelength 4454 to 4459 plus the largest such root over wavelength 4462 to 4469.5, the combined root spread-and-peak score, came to 3.70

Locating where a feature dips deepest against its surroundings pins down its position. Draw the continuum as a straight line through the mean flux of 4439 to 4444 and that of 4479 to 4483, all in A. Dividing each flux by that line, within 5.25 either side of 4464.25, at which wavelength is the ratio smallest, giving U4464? 4462.83 A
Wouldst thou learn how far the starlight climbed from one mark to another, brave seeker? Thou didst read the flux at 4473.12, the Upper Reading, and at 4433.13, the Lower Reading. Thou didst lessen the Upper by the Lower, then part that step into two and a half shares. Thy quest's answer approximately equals 1.2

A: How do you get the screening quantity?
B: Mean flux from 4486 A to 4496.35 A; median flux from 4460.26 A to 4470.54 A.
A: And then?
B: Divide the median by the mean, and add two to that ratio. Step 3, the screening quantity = 2.97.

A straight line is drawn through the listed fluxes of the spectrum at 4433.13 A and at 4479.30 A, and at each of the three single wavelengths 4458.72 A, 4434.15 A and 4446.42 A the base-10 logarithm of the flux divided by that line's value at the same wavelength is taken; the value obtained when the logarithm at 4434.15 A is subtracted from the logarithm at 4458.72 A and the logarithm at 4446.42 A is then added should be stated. 0.07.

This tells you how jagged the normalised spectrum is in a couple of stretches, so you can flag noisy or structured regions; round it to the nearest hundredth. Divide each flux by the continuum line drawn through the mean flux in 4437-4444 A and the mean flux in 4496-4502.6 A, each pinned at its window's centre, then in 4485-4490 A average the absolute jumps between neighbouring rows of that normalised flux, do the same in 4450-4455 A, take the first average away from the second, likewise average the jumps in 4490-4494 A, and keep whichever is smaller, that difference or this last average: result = -0.03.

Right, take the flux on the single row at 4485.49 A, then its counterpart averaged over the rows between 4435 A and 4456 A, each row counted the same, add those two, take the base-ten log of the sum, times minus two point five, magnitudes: -3.66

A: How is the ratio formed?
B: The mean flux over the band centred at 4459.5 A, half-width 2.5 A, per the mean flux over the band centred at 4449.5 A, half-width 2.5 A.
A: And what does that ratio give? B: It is 0.91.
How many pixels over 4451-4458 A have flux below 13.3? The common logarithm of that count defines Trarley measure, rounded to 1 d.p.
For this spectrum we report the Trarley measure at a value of 0.7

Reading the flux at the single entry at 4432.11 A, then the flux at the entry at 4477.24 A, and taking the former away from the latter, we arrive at 1.5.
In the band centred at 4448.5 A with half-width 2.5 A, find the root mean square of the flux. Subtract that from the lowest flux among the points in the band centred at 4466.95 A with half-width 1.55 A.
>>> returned -1.7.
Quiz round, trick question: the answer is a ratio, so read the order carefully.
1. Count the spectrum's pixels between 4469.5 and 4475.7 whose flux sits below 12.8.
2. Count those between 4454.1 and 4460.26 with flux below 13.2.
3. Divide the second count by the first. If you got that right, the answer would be 6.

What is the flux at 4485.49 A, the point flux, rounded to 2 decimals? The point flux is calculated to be 15.49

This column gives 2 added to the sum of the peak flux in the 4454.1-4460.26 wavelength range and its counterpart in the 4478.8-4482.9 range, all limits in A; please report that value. 28.3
